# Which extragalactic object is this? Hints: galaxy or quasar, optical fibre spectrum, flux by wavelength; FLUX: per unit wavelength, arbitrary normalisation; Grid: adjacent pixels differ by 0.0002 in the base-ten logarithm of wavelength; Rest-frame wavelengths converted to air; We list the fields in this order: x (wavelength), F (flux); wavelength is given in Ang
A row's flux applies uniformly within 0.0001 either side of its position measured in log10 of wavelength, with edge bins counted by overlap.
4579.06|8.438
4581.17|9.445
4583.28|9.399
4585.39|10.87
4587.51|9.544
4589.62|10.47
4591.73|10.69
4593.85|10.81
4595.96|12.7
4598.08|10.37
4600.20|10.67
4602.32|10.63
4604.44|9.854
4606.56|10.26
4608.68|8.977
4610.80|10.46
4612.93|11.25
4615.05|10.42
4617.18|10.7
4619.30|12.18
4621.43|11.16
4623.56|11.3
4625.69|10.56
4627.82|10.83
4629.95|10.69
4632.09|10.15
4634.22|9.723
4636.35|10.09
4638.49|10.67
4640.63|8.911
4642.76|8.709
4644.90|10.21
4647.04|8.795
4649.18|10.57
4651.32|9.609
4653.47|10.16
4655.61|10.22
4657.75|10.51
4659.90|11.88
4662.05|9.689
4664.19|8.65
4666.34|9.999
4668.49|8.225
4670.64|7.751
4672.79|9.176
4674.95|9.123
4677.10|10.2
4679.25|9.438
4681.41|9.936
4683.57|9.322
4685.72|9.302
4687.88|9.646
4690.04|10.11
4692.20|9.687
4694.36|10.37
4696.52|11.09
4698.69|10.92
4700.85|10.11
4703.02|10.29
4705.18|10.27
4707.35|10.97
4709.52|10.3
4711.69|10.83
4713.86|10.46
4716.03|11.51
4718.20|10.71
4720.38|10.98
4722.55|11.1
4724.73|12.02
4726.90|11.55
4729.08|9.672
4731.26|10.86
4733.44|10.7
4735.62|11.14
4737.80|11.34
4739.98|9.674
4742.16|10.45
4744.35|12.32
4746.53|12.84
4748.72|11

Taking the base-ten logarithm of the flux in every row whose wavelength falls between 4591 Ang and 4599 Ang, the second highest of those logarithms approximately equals 1.03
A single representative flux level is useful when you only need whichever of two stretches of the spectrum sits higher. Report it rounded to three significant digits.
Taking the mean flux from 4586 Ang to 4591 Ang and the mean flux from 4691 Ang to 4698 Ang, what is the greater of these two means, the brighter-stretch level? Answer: 10.4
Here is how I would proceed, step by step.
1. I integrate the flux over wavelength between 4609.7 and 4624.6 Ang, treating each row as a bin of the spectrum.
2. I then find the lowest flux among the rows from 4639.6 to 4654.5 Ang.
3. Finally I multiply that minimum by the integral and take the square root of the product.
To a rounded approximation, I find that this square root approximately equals 37.9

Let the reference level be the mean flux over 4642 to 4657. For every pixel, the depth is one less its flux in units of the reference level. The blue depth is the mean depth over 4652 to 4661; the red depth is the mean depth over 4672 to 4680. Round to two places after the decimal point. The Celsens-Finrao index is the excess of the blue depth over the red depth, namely -0.12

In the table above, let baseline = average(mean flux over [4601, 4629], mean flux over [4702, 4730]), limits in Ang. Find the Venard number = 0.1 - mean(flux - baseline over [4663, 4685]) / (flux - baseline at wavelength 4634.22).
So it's -1.4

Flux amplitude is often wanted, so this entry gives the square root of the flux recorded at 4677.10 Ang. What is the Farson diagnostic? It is 3.19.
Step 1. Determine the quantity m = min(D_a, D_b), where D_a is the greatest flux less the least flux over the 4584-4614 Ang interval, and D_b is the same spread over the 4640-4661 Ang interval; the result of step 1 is 3.2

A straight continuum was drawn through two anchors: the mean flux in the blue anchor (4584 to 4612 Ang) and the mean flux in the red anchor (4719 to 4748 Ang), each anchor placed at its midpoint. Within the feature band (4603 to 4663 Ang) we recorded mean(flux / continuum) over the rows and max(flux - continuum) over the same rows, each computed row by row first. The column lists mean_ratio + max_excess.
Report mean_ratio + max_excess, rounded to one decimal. 2.6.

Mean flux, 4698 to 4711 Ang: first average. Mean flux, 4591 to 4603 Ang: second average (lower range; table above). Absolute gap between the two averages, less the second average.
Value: -10.5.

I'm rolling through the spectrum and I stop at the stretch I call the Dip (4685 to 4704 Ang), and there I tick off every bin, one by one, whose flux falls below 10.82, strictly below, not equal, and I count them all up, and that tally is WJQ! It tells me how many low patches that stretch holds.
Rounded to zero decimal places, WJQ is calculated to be 7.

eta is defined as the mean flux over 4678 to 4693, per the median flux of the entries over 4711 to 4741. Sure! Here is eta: 0.88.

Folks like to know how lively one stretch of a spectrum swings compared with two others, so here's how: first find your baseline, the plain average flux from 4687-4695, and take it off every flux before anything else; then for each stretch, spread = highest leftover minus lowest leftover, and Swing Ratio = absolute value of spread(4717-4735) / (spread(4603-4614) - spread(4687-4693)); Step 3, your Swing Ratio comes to 1.30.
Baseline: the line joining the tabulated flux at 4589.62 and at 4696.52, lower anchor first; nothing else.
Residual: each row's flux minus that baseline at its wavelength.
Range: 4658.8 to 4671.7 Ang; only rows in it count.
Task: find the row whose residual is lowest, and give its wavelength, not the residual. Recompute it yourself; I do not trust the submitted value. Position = 4670.64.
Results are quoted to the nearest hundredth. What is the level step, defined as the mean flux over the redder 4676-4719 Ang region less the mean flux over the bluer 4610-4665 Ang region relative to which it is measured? -0.04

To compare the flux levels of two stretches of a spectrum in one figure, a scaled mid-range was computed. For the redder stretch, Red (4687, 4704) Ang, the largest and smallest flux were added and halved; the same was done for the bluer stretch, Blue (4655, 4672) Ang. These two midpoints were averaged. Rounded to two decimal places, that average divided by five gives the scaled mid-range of 2.02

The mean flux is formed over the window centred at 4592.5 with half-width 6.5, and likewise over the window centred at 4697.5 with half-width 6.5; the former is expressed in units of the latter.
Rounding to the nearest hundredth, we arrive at 1.03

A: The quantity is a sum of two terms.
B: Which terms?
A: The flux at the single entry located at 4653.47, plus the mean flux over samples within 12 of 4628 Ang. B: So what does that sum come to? 20.9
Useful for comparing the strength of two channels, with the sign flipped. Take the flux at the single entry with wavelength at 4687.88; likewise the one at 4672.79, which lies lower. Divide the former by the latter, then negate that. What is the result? -1.05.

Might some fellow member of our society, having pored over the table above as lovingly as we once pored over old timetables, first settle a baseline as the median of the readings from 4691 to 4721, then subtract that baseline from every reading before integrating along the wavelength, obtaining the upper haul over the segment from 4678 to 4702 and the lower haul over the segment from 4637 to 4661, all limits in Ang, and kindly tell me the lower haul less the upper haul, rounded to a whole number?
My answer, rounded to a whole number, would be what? 1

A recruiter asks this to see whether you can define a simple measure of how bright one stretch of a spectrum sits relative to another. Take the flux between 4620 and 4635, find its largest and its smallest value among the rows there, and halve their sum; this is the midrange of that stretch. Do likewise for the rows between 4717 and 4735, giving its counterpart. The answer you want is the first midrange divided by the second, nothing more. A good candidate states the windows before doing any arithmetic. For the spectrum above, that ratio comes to 0.969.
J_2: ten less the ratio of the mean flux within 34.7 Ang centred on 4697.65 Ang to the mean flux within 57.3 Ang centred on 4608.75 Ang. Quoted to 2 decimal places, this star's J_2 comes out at 9.03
